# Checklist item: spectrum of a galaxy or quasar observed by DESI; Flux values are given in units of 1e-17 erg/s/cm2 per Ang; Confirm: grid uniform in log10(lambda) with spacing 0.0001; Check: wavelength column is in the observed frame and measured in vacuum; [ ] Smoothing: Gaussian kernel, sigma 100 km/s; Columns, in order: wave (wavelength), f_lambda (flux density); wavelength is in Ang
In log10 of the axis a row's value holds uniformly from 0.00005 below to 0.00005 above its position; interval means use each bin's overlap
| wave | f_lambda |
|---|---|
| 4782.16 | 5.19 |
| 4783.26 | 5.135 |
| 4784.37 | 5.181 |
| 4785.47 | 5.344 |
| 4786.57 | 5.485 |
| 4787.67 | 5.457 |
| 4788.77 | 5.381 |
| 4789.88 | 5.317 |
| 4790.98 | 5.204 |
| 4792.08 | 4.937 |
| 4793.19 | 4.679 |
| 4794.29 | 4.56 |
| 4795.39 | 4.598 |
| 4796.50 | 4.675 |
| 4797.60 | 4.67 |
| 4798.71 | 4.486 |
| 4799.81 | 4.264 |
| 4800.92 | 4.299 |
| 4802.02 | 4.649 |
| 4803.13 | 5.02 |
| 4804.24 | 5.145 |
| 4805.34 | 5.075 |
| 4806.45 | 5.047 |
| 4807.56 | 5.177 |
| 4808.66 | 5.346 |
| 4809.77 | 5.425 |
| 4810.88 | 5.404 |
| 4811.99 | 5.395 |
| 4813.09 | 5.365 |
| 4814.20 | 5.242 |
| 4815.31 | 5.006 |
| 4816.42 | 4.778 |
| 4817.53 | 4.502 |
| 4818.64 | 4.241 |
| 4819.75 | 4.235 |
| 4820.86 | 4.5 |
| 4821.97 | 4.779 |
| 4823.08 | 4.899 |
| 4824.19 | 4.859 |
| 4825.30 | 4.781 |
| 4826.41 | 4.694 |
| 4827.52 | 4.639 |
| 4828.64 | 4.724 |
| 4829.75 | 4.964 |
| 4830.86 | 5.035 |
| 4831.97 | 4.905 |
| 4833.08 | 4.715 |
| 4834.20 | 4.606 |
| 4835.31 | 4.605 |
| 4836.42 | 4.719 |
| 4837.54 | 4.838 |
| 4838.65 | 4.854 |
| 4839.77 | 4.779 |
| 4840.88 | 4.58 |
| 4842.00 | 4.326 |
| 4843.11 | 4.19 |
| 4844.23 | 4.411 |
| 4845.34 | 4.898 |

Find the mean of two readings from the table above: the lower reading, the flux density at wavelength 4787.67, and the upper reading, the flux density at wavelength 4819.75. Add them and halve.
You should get 4.85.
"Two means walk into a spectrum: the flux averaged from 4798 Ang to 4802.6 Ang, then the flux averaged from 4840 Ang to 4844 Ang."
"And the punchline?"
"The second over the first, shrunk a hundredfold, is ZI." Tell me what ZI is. 0.0099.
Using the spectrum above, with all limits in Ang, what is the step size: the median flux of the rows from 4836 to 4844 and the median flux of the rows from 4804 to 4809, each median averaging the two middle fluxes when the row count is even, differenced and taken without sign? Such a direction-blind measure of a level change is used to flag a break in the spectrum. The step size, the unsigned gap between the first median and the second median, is 0.4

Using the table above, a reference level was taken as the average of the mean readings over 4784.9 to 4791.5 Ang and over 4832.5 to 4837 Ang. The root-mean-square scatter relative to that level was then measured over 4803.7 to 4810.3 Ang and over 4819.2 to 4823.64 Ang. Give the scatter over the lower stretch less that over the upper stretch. -0.25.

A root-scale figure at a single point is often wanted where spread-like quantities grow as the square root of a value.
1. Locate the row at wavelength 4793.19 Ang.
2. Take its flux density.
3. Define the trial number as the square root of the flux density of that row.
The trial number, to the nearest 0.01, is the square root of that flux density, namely 2.16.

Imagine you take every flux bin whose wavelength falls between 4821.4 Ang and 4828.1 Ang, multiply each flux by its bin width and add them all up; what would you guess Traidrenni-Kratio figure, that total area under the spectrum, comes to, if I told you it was 32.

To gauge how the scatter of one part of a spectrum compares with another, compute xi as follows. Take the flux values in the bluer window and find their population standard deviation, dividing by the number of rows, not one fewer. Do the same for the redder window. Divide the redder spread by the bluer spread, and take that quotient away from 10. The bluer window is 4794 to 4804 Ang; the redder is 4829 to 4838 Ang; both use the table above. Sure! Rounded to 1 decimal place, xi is 9.3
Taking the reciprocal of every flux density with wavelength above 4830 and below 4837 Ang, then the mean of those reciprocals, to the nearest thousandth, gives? 0.210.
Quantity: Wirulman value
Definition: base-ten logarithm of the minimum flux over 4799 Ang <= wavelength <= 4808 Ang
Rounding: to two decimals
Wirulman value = 0.63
